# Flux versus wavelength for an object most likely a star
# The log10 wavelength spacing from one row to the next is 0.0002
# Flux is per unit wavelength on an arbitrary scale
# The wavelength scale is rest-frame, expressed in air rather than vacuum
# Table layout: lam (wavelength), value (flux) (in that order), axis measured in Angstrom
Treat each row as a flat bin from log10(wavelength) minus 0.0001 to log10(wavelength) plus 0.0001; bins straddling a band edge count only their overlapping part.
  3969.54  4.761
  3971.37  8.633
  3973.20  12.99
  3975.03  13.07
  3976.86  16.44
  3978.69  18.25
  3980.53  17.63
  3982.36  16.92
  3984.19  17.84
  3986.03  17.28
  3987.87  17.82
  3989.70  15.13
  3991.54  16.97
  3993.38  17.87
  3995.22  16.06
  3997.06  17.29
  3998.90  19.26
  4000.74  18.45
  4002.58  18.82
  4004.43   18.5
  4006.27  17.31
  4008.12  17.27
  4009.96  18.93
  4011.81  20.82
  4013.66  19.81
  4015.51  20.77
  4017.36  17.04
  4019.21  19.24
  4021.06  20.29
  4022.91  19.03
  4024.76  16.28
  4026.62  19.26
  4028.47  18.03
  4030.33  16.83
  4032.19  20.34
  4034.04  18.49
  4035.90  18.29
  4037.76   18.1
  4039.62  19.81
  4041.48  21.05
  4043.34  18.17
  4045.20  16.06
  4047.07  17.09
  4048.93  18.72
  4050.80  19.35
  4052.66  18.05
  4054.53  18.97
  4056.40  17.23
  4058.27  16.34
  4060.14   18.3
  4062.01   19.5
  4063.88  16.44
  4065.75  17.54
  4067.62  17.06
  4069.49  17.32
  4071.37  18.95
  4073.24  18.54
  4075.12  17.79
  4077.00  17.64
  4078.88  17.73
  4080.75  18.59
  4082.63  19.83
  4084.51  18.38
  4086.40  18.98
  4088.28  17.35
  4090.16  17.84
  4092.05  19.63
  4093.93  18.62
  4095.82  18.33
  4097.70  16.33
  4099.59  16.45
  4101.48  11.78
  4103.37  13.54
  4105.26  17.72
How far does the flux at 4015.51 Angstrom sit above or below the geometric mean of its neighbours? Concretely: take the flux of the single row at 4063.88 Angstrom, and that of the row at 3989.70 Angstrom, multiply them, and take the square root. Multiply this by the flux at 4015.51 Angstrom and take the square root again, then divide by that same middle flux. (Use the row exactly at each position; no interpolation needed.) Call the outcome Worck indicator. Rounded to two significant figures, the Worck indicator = 0.87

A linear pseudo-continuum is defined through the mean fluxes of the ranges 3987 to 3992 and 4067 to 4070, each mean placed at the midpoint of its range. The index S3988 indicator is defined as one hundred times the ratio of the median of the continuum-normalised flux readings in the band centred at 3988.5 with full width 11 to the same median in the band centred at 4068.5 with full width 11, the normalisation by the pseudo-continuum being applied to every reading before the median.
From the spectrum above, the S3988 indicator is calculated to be 104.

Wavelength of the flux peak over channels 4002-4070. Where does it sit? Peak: 4041.48 Angstrom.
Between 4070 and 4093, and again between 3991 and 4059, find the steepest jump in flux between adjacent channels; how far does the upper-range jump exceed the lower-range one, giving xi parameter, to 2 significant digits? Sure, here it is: -1.9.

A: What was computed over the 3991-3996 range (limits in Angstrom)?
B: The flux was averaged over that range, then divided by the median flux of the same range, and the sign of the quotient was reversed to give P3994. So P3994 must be -1.00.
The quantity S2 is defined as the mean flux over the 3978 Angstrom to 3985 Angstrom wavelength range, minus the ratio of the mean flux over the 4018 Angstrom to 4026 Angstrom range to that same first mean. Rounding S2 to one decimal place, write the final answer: 16.6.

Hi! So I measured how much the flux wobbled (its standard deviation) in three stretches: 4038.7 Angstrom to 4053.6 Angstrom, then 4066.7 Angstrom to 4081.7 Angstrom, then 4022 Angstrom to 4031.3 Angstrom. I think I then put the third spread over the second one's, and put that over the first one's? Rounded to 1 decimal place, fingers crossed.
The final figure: 1.3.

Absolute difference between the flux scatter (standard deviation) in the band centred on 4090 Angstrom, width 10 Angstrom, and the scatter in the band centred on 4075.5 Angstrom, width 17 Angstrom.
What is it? 0.0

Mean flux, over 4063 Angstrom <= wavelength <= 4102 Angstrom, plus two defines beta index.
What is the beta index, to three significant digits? 19.7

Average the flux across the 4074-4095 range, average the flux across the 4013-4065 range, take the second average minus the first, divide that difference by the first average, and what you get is 0.00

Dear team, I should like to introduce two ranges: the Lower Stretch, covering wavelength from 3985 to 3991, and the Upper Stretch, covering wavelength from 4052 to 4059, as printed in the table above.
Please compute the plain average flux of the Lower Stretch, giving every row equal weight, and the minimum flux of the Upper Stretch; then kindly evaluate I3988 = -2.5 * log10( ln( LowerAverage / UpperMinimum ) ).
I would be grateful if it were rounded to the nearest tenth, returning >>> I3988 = 4.0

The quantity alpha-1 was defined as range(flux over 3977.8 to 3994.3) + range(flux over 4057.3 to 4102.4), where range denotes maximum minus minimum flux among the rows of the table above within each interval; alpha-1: 11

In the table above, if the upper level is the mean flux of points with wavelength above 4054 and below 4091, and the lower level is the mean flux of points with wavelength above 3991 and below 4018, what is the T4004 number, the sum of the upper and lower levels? 36.4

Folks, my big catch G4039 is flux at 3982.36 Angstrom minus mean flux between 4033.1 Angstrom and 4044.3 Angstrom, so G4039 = -2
